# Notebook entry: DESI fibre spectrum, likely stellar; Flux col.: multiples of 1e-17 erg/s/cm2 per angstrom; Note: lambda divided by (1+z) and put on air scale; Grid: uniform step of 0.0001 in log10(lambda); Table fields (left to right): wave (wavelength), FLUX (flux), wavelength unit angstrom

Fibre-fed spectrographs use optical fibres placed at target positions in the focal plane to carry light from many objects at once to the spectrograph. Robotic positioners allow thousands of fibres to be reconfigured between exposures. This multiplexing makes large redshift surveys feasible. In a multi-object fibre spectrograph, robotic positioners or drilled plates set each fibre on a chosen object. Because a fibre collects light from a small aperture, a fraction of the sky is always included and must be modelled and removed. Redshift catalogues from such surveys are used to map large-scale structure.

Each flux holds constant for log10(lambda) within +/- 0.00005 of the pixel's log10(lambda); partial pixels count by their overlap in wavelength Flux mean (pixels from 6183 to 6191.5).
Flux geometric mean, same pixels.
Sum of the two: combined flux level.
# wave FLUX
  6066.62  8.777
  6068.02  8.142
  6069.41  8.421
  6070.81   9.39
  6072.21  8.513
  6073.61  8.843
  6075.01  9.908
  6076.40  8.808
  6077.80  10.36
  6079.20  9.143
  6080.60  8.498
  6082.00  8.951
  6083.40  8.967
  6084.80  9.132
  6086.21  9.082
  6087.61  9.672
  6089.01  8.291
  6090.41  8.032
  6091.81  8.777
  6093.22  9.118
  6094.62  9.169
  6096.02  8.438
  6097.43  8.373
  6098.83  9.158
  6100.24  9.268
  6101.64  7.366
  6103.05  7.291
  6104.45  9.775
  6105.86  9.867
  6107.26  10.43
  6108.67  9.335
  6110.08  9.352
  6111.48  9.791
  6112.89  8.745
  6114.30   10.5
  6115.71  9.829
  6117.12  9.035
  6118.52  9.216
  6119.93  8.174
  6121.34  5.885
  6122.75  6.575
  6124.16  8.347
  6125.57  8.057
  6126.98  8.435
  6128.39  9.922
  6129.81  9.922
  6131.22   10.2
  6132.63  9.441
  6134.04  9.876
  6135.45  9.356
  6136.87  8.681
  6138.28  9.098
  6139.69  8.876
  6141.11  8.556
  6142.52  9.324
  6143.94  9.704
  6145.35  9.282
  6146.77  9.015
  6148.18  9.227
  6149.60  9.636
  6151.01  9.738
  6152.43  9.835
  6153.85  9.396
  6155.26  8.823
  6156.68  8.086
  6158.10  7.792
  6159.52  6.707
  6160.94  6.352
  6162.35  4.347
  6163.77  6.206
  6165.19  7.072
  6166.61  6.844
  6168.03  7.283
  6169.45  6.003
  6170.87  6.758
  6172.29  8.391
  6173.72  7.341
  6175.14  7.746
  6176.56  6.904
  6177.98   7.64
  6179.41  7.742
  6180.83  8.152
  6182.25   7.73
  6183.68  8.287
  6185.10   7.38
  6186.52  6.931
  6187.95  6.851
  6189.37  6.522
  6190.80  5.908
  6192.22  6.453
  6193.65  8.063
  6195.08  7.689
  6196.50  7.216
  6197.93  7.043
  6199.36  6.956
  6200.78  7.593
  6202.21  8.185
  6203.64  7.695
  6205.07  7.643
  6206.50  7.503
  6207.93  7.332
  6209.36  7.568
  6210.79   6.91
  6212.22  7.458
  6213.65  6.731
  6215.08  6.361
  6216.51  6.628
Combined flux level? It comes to 13.9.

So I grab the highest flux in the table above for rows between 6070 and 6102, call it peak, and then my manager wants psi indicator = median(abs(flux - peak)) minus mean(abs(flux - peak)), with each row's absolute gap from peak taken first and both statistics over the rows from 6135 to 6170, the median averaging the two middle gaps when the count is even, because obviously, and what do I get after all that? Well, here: -0.61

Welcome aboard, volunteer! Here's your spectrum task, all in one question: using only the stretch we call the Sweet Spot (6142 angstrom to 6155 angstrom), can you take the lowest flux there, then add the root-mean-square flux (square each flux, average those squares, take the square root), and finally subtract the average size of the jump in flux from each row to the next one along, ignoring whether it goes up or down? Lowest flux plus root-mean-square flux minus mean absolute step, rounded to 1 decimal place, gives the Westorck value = 18.2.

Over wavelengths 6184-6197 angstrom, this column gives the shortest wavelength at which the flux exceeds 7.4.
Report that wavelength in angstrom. 6193.65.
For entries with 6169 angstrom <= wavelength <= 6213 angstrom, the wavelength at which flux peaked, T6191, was 6172.29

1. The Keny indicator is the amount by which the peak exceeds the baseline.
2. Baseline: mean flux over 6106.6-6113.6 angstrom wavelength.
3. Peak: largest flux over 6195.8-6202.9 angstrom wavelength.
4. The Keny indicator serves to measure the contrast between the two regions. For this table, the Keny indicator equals -1.3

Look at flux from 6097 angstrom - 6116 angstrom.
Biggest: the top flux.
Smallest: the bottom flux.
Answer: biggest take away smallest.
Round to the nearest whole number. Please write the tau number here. 3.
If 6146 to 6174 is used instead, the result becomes 5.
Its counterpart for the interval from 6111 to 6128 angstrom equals 5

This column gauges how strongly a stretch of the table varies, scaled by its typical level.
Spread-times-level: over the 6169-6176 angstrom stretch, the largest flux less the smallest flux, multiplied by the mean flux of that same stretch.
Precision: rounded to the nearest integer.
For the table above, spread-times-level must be 17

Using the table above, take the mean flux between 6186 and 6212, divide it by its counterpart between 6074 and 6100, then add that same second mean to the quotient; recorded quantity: 9.80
